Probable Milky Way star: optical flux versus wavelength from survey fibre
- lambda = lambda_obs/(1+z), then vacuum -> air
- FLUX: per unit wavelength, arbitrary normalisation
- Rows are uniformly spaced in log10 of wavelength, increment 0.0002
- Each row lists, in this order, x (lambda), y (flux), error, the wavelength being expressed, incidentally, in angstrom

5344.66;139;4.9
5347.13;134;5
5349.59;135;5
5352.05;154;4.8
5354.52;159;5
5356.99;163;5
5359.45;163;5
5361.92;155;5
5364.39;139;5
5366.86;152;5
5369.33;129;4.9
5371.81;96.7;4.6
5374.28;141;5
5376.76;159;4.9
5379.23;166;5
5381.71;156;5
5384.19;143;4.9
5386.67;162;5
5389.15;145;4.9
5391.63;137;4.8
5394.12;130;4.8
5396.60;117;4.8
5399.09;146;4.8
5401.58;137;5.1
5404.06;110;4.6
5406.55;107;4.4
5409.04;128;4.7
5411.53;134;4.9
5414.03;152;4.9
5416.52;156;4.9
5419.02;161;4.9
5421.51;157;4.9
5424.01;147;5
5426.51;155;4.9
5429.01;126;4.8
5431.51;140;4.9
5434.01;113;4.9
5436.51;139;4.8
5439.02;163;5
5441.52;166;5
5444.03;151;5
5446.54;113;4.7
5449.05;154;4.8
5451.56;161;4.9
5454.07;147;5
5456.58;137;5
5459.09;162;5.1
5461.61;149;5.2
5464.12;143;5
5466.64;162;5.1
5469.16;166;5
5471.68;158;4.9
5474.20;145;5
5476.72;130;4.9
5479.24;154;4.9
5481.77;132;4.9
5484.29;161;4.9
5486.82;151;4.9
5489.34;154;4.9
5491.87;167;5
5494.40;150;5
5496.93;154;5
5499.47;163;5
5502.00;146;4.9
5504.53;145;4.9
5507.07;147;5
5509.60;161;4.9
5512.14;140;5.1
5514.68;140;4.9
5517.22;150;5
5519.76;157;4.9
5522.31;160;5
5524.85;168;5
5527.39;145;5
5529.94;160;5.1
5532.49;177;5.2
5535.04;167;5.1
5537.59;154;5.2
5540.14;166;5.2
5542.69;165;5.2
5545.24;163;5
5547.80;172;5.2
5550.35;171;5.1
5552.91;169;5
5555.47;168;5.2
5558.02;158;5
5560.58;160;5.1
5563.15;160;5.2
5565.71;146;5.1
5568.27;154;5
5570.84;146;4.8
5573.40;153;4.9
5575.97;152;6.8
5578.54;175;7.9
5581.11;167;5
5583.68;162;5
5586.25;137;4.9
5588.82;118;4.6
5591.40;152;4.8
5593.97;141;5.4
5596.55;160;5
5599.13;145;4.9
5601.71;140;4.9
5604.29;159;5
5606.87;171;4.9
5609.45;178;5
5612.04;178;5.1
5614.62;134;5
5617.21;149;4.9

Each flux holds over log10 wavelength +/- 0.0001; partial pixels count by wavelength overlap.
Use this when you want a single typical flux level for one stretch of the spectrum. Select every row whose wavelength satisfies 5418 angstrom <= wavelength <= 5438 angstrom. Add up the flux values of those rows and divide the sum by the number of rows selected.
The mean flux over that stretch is 142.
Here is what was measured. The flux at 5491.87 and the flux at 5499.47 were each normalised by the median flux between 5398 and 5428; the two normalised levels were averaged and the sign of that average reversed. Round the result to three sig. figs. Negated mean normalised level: -1.13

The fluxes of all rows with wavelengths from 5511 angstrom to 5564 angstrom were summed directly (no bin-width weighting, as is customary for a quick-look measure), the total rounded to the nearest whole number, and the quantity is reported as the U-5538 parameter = 3370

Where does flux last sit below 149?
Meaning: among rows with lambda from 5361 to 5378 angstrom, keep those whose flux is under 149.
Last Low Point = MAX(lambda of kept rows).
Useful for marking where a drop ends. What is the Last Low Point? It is 5374.28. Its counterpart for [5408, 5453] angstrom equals 5446.54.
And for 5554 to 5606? 5601.71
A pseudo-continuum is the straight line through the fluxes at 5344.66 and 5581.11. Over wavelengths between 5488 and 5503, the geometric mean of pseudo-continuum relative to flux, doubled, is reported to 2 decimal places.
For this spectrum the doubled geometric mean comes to 2.02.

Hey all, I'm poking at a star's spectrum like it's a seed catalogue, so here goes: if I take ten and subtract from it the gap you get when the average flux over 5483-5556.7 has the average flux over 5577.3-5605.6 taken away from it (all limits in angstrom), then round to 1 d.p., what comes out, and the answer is 2.2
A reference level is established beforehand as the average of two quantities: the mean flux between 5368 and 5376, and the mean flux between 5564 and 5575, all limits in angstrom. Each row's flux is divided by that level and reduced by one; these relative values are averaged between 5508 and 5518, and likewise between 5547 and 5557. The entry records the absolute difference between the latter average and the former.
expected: 0.16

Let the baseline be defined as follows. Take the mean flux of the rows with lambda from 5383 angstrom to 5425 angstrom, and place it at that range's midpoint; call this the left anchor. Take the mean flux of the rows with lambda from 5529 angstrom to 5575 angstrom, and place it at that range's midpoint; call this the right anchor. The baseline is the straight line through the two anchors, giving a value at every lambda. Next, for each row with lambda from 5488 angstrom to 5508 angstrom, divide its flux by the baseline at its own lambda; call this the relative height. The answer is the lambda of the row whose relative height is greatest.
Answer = 5491.87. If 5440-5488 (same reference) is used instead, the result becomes 5441.52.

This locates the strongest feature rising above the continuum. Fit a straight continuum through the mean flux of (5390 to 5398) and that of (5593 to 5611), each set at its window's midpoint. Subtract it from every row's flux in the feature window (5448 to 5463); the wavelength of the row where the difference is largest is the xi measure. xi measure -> 5451.56 angstrom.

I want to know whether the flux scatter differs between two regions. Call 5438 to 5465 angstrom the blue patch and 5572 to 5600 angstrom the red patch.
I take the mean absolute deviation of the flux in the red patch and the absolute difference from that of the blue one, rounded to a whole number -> 1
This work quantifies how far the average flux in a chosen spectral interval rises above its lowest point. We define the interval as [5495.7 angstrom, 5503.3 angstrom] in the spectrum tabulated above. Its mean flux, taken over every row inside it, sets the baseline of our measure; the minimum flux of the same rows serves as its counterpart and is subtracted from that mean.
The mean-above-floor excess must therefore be 8.3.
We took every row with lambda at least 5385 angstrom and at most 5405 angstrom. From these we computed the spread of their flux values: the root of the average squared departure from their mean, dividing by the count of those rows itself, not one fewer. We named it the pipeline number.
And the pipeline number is 16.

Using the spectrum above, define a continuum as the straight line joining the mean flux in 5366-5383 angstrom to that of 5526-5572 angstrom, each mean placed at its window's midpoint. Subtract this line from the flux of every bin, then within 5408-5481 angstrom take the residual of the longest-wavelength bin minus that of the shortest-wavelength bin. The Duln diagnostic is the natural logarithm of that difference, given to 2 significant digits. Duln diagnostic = 2.9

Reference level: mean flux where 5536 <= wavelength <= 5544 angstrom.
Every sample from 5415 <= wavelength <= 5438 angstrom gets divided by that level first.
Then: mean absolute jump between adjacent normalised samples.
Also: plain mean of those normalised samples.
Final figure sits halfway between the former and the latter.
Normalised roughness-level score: 0.492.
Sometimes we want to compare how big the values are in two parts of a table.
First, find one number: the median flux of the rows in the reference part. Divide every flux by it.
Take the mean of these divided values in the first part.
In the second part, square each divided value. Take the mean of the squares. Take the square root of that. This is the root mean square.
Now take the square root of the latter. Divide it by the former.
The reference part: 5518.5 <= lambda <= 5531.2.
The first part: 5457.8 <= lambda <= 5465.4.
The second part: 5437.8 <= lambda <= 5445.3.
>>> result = 1.06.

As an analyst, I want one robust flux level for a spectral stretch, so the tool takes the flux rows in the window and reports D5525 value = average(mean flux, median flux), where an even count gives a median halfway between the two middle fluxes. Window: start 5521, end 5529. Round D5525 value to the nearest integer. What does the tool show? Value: 159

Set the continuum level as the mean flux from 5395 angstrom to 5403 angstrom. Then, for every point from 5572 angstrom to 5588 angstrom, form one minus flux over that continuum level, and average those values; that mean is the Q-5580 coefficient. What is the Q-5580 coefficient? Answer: -0.18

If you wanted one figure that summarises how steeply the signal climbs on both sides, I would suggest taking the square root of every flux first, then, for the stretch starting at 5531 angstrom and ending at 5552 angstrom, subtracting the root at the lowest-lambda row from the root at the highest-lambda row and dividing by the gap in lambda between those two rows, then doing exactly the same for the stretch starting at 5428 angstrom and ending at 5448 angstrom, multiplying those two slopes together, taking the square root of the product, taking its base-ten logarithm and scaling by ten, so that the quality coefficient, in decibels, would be -16.8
